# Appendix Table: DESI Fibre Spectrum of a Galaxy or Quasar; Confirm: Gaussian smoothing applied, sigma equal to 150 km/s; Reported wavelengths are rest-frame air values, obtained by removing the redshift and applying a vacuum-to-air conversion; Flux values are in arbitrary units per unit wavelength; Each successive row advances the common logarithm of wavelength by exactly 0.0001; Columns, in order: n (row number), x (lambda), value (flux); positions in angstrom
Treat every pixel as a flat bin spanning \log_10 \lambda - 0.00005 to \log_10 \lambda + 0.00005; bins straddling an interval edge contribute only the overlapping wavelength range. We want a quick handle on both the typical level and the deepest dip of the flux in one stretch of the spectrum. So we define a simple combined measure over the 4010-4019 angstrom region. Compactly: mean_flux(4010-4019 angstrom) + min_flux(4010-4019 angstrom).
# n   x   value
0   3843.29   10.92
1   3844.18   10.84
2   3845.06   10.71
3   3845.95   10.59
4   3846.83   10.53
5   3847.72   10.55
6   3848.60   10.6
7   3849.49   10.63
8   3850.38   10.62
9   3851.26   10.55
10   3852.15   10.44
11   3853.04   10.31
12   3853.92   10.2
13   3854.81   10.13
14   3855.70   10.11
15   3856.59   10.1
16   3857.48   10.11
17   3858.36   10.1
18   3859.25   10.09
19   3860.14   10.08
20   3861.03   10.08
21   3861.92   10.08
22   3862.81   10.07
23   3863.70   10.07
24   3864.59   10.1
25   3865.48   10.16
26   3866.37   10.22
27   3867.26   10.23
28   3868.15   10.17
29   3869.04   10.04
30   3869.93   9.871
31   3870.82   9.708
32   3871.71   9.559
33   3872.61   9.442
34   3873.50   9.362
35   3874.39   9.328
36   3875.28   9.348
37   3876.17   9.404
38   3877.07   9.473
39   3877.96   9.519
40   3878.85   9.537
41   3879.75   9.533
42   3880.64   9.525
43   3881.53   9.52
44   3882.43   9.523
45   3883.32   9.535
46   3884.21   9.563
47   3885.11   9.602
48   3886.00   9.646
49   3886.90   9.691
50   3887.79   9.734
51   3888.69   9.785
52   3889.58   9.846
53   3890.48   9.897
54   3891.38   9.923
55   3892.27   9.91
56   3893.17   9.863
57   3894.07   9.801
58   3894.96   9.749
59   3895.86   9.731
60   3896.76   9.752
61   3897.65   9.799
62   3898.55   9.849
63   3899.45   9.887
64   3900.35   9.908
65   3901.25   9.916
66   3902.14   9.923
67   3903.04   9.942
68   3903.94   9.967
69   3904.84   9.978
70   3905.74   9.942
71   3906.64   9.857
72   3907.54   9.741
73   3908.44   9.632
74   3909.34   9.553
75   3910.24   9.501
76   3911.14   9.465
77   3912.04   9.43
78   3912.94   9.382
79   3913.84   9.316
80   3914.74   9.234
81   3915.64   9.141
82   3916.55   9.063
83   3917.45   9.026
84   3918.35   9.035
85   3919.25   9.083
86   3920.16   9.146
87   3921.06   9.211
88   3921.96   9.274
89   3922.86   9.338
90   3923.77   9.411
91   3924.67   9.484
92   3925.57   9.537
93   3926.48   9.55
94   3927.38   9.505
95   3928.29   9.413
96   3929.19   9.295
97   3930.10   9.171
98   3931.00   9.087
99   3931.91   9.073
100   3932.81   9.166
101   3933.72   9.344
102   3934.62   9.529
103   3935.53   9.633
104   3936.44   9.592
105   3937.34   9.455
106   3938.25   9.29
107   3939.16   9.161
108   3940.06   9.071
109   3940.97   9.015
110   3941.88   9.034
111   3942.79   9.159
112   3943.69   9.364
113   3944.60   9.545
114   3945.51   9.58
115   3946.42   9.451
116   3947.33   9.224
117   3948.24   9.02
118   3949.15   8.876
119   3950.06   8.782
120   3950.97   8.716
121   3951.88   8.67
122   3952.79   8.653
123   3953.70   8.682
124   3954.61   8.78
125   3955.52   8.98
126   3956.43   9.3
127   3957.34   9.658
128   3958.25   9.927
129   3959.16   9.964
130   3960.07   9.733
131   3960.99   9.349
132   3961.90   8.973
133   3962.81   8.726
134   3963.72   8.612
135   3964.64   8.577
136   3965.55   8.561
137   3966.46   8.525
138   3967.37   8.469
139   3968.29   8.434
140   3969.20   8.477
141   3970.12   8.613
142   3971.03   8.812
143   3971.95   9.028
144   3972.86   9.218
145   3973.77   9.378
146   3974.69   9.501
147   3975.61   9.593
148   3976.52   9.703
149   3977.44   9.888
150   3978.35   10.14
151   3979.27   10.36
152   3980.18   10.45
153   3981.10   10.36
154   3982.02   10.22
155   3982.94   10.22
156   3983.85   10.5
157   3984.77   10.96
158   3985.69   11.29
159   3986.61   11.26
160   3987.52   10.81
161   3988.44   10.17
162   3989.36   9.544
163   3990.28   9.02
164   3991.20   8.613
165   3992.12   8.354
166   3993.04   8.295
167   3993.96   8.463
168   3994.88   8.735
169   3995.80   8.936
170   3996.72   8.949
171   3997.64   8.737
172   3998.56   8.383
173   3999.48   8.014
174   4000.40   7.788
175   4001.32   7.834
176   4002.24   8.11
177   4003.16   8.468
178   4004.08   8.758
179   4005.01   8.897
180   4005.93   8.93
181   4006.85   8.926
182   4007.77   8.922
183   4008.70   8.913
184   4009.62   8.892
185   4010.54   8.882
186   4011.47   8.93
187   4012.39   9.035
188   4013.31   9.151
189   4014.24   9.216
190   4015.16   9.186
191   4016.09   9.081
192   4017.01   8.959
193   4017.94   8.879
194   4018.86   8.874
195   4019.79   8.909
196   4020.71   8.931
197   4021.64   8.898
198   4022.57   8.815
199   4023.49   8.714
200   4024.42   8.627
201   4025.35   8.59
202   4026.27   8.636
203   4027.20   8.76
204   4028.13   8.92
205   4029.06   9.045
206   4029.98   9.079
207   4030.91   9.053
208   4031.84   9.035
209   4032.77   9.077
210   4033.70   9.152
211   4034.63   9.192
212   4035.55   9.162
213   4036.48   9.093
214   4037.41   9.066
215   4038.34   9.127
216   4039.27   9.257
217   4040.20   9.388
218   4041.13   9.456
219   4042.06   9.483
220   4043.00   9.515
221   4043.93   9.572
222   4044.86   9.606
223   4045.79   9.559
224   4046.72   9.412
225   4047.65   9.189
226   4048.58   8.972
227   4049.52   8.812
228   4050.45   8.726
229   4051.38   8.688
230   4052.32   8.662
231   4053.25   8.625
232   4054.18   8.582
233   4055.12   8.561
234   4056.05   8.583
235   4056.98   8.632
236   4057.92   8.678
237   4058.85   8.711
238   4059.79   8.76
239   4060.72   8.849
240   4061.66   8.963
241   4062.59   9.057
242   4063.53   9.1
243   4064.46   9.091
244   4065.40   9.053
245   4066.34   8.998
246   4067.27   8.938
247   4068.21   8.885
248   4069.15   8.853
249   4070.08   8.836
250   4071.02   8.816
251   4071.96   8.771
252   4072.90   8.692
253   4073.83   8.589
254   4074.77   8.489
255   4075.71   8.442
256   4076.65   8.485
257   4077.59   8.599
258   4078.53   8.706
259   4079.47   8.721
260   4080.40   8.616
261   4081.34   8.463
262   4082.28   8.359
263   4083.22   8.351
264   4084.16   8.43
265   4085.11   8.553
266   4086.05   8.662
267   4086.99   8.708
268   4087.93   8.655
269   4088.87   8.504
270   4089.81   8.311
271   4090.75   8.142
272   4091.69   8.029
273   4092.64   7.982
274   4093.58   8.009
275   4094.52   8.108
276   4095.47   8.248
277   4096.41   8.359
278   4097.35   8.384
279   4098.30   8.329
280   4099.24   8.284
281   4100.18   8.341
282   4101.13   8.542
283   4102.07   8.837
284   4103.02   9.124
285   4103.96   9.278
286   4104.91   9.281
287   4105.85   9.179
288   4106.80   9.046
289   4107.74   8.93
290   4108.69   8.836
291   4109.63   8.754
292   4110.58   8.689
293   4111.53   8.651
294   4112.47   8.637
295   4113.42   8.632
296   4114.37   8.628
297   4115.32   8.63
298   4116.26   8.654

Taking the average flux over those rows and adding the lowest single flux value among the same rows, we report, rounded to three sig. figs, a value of 17.9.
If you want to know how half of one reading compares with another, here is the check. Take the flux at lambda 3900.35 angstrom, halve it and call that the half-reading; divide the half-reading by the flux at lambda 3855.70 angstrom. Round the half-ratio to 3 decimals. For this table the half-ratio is 0.490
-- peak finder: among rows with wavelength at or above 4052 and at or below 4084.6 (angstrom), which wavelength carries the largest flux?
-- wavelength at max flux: 4063.53 angstrom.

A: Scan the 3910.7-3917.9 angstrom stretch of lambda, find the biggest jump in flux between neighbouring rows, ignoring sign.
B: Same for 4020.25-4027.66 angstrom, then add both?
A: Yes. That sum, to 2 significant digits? 0.22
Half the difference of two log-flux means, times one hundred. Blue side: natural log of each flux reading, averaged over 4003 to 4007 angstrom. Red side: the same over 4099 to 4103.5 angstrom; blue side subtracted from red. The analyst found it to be -1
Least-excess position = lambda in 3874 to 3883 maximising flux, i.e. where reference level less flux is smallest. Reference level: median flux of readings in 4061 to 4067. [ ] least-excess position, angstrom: 3878.85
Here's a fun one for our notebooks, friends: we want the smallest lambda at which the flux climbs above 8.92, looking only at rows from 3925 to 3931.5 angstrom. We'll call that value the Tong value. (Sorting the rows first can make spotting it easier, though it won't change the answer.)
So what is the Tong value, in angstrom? 3925.57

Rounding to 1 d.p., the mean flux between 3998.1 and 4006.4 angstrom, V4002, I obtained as 8.4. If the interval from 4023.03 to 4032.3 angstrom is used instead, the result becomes 8.8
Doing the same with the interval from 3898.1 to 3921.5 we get 9.5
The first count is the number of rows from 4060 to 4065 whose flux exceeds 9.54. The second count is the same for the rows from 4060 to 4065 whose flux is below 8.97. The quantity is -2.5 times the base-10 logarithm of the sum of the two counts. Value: -0.8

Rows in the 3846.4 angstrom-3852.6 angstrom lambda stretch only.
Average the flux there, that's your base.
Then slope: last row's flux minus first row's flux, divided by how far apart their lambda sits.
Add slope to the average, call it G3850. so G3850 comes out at 10.5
